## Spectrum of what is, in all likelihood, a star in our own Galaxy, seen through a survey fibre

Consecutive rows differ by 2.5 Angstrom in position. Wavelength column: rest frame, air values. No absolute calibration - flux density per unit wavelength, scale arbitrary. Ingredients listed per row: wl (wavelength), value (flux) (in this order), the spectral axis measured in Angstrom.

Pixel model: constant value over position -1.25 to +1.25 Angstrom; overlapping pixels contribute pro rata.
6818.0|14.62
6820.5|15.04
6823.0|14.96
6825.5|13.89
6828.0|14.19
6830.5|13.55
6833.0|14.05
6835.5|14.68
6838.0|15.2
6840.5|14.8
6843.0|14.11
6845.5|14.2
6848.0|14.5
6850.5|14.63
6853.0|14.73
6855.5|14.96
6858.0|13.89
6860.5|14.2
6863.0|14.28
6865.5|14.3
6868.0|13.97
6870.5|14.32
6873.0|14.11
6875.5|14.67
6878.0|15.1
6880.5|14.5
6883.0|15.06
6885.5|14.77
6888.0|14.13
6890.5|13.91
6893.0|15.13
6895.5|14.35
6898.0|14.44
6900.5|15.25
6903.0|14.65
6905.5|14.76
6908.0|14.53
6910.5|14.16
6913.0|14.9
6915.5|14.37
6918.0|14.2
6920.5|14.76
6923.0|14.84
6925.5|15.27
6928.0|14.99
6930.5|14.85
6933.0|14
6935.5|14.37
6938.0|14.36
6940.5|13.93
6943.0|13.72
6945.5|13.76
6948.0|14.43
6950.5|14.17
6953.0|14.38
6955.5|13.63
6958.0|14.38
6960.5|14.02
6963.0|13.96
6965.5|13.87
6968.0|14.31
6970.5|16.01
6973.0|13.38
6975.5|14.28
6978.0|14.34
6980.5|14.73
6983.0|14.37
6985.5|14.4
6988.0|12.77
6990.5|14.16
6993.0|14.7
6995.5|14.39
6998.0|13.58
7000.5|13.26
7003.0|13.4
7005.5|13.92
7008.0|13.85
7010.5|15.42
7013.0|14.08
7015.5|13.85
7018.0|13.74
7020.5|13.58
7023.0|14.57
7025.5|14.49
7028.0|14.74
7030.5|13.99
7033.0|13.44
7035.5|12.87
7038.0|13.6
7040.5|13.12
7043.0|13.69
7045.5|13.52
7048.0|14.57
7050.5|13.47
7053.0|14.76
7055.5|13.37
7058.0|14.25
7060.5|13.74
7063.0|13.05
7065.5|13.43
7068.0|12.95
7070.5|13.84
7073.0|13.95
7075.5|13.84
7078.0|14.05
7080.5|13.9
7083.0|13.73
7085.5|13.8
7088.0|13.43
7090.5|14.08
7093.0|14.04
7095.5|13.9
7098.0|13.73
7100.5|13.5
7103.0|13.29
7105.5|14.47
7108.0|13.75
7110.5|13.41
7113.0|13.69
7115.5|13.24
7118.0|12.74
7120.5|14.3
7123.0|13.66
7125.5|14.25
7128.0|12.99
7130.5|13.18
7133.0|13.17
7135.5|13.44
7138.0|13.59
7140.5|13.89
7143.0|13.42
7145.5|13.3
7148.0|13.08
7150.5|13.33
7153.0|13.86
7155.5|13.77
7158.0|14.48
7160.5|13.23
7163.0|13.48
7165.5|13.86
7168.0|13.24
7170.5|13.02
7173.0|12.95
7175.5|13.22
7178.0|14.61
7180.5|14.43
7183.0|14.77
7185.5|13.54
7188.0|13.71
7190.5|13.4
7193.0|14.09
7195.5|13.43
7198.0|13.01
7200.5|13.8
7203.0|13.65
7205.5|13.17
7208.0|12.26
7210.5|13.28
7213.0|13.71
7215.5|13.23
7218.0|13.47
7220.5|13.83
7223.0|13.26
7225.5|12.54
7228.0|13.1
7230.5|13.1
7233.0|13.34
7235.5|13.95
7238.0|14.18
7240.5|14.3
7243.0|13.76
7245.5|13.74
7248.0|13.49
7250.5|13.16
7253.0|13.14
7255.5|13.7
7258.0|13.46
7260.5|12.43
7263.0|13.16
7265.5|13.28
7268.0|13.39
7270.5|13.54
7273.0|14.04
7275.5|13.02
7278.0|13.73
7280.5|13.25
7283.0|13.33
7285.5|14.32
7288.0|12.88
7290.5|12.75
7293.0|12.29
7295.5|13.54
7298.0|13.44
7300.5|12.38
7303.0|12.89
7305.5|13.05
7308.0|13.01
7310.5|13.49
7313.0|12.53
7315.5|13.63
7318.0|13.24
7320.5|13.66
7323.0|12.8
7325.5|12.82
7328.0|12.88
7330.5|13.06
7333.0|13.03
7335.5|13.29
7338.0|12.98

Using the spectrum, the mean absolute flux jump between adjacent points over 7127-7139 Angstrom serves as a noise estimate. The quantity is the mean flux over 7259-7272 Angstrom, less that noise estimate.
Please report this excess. 13.0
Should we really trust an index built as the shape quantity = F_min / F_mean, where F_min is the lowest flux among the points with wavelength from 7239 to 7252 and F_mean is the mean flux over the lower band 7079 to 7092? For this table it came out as 0.95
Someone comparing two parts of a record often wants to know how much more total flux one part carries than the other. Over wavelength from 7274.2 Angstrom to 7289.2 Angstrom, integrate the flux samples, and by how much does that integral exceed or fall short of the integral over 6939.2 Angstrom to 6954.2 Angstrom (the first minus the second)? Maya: -10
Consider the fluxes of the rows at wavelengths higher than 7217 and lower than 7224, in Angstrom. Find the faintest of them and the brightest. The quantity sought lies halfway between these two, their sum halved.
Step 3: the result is 13.5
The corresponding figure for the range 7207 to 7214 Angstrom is 13.0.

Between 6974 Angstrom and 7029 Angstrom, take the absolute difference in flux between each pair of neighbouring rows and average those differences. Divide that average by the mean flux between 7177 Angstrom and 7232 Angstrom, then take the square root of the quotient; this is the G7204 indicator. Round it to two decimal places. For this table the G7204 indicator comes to 0.20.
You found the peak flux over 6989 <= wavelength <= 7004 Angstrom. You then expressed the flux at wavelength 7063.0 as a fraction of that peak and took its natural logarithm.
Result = -0.12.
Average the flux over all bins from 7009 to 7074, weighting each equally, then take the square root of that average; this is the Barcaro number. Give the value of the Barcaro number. 3.72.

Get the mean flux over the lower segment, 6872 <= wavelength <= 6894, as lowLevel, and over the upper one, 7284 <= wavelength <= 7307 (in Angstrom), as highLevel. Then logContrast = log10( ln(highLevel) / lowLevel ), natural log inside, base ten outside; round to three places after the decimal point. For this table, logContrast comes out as -0.754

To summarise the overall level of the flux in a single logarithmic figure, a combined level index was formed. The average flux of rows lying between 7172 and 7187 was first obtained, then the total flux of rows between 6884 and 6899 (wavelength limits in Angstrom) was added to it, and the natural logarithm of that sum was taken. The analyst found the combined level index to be 4.6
